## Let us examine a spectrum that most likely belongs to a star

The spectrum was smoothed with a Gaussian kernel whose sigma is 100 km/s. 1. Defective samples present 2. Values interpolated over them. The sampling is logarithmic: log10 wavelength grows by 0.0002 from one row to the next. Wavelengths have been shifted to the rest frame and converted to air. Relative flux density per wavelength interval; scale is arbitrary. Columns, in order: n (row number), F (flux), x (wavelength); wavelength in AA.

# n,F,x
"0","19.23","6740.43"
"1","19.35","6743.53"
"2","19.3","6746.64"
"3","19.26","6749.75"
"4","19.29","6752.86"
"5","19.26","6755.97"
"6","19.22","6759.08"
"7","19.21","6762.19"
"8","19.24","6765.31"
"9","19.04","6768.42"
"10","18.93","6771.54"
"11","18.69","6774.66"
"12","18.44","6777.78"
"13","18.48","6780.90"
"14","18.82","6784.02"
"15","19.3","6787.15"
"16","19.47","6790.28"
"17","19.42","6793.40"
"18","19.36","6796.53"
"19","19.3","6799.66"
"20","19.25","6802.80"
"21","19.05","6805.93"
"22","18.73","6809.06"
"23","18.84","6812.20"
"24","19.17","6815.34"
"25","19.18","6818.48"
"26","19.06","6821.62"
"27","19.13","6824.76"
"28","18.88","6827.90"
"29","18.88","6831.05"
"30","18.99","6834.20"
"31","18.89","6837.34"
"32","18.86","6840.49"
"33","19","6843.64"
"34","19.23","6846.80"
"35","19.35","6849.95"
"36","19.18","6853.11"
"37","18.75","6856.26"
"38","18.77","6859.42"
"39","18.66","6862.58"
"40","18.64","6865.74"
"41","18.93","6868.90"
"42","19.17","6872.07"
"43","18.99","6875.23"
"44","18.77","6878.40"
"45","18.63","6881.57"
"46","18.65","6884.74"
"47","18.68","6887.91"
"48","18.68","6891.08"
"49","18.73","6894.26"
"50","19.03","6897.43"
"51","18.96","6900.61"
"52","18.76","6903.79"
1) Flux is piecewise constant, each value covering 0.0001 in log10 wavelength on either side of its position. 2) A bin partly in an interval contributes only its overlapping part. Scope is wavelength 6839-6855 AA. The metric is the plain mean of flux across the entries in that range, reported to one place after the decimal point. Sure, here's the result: 19.1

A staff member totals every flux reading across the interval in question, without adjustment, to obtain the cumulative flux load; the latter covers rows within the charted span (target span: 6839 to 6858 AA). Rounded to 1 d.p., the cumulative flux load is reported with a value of 114.4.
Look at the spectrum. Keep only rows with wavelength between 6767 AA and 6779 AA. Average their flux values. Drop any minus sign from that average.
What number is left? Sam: 18.8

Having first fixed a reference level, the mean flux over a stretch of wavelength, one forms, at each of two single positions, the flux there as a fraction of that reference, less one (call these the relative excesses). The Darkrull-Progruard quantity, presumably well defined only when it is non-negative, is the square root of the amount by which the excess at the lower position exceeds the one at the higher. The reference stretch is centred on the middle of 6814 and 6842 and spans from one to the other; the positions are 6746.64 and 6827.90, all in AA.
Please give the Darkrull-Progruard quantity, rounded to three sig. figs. 0.149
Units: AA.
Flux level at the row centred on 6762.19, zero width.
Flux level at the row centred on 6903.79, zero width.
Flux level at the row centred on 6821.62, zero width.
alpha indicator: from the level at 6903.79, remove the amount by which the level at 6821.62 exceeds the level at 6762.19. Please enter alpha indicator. 18.91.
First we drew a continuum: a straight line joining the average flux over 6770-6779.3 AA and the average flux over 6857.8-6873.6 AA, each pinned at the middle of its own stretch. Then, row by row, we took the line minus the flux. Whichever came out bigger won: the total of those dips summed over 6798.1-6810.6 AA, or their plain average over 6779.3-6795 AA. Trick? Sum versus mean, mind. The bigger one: -0.39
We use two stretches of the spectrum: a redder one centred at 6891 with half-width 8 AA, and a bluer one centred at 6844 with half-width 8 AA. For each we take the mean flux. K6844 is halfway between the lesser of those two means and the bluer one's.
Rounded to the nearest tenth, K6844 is 18.9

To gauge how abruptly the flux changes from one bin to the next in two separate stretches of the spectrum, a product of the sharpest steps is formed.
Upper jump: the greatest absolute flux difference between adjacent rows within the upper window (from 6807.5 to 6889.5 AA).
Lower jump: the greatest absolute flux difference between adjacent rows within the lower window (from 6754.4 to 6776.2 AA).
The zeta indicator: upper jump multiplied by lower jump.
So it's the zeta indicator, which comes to 0.10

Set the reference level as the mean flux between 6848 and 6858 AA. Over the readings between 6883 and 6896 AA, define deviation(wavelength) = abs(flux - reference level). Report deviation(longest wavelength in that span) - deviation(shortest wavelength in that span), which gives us -0.08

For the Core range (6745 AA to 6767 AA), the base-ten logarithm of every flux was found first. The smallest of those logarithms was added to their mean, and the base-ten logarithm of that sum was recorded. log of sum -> 0.410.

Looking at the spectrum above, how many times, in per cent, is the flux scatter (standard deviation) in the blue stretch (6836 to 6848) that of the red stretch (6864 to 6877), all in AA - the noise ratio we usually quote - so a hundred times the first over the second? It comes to 76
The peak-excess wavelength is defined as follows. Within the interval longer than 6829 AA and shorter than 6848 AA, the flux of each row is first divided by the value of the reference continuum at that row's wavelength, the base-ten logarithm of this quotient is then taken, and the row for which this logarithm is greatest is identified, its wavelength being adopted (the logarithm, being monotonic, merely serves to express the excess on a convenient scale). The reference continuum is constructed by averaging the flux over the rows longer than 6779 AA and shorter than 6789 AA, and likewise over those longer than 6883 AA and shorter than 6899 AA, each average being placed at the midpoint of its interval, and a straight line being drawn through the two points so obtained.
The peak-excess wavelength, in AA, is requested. 6846.80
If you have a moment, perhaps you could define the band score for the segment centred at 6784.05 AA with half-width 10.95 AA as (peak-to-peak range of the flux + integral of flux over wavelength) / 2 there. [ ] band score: 208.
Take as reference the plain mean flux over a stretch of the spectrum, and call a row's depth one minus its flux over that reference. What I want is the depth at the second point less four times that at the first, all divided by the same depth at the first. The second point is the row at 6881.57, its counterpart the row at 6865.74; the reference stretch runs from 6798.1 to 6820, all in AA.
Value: -3.0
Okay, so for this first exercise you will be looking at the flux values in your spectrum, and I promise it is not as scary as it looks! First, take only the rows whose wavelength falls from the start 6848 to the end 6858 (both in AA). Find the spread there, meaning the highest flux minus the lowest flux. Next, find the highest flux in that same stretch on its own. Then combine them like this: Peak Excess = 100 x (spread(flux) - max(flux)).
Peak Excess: -1875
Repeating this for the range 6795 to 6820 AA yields -1873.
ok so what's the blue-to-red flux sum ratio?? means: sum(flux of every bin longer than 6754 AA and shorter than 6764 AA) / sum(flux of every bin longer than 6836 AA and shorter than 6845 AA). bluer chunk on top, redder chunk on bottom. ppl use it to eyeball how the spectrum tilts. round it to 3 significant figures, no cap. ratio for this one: 1.02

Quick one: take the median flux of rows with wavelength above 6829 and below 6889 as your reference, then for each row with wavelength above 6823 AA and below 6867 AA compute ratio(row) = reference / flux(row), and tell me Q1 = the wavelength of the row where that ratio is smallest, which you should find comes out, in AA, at 6849.95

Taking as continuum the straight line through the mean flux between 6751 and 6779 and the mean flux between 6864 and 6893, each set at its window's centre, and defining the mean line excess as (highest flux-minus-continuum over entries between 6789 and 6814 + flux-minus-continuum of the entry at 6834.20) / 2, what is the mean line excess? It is 0.29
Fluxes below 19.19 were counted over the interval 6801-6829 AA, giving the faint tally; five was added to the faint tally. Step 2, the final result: 13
